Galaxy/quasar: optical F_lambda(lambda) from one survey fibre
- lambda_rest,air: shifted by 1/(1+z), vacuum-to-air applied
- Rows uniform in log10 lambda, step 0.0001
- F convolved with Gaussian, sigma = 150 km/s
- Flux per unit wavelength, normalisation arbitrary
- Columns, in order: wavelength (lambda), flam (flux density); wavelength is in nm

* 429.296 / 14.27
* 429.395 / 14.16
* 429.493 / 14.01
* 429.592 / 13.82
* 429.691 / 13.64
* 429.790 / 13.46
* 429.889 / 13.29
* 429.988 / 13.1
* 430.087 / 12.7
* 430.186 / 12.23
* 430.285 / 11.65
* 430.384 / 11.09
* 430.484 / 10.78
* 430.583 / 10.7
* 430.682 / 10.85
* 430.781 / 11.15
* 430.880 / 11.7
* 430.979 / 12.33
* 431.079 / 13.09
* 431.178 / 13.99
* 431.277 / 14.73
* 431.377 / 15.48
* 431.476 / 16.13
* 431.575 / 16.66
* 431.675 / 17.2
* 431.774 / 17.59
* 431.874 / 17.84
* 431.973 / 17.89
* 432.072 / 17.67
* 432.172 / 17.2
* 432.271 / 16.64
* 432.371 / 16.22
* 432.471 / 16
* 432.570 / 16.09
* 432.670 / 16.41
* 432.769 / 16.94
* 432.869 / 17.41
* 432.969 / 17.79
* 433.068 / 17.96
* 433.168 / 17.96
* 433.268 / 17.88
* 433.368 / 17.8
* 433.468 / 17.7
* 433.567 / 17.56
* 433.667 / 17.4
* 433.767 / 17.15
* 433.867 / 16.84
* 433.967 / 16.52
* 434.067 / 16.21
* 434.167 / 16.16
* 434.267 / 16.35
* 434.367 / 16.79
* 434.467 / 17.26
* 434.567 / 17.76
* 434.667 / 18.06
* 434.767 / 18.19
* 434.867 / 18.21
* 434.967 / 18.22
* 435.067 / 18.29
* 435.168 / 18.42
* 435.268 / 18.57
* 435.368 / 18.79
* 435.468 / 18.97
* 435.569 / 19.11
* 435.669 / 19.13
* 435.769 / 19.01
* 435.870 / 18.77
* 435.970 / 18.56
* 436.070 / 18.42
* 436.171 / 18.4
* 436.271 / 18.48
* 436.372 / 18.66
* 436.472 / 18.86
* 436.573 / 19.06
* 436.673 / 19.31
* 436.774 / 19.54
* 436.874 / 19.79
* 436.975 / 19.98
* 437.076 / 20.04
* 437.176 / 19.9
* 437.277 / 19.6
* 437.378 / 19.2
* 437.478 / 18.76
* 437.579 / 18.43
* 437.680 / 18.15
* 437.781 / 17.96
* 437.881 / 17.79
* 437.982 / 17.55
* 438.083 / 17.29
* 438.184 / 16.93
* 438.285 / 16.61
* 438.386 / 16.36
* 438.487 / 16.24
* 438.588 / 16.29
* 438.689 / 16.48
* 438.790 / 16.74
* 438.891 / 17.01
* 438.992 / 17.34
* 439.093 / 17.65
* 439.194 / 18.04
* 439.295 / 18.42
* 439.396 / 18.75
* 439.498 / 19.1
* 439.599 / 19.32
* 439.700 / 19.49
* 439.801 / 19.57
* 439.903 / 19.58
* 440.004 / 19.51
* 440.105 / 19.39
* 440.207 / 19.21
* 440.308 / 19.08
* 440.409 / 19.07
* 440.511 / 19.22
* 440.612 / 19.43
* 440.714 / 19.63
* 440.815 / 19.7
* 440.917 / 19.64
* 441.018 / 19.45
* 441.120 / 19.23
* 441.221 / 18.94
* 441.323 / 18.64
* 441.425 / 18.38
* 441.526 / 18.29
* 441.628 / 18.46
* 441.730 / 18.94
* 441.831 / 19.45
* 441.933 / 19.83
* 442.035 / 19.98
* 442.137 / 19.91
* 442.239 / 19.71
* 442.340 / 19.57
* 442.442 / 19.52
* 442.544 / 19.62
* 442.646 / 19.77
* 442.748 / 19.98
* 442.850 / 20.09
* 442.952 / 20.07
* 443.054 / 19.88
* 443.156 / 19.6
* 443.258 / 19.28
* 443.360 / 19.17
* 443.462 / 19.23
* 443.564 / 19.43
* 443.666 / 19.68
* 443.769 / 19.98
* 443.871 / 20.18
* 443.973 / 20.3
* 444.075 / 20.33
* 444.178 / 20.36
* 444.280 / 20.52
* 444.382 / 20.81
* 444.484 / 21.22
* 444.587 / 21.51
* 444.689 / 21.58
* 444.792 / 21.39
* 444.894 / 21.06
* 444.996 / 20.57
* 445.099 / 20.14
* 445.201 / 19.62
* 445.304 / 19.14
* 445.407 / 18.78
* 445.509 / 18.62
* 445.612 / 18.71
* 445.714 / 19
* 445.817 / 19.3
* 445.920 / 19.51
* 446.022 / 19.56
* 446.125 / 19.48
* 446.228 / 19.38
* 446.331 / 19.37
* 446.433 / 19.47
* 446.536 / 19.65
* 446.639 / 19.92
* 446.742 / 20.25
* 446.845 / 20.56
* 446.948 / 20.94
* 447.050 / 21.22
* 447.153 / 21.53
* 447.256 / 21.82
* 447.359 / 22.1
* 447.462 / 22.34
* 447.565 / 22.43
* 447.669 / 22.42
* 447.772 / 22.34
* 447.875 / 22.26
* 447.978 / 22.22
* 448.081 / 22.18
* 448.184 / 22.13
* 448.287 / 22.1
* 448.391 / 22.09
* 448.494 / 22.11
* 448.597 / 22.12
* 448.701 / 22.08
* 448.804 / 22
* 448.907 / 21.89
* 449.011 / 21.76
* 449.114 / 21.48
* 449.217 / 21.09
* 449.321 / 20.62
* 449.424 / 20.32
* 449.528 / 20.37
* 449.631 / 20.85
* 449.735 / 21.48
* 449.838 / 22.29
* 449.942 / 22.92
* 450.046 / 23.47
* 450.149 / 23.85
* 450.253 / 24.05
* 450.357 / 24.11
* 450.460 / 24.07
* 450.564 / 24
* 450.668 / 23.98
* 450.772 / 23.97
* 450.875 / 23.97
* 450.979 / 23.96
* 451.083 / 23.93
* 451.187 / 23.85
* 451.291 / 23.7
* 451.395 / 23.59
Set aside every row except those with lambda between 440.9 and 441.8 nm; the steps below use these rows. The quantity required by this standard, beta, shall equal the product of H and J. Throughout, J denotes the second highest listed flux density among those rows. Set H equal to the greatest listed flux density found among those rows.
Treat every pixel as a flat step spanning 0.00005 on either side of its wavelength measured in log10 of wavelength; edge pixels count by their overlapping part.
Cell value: 382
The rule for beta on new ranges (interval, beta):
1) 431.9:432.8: 316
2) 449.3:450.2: 560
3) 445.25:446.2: 382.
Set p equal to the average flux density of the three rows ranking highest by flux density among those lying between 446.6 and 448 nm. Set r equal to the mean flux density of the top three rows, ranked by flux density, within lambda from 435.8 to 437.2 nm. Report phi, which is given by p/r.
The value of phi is 1.12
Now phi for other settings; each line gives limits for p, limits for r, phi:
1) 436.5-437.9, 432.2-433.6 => 1.11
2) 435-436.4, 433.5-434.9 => 1.05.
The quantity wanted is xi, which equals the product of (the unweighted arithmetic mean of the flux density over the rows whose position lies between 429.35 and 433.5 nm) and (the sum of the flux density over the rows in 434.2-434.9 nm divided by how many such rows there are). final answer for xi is 262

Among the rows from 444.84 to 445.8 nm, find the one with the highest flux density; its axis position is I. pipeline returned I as 444.894 nm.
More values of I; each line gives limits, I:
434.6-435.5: 435.468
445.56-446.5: 446.022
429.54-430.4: 429.592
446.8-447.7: 447.565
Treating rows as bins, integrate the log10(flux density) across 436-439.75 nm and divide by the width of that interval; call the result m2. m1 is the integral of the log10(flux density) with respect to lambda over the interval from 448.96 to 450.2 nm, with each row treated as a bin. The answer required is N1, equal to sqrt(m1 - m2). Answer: 0.63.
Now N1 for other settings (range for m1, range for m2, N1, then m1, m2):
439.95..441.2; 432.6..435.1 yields 0.61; 1.6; 1.24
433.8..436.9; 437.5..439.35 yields 1.63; 3.9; 1.24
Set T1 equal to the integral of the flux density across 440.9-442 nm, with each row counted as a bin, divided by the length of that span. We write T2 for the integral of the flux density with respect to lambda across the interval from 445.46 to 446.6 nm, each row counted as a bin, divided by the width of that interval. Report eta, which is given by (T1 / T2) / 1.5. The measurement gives 0.66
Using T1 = 19.0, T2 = 19.3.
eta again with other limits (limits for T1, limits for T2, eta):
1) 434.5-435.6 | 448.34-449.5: 0.57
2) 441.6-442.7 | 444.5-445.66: 0.65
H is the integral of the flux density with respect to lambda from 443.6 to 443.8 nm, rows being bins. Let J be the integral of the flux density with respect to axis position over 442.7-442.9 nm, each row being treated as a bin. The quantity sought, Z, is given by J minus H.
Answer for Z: 0.1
